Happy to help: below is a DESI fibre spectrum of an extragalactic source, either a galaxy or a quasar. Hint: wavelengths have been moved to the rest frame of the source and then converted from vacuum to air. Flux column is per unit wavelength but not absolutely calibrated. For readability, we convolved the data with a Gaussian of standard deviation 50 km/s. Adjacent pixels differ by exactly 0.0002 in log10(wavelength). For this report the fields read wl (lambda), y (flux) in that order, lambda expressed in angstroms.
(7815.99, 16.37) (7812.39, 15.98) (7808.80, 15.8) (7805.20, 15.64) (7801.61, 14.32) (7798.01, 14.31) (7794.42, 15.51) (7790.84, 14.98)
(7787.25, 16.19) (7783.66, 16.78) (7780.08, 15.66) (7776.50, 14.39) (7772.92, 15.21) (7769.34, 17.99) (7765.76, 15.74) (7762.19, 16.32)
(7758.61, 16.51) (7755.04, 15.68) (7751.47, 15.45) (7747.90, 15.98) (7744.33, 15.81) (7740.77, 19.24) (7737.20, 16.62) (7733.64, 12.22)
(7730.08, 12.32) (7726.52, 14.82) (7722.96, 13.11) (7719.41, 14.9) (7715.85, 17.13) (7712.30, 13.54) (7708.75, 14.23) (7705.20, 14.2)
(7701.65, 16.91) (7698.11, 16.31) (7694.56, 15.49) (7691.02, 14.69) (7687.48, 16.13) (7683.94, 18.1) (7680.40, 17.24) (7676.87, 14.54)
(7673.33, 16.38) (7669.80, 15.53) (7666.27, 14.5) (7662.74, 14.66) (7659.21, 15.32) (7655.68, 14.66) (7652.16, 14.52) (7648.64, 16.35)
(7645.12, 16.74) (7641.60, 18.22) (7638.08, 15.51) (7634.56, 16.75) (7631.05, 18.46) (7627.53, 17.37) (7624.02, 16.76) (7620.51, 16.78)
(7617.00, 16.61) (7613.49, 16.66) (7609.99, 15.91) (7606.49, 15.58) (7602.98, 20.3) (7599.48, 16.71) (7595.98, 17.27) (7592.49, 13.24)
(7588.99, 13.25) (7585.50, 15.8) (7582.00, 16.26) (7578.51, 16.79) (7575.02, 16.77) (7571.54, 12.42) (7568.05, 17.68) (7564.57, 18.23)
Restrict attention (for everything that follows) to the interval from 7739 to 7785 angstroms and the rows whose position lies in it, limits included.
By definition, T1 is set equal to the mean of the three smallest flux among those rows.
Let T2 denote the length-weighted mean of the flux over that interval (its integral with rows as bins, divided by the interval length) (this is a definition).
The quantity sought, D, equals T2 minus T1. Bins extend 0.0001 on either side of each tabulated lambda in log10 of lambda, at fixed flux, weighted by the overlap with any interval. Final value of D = 1.2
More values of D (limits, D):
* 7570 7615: 3.0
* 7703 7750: 2.4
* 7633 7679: 1.2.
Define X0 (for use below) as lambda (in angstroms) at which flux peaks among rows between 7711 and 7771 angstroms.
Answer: 7740.77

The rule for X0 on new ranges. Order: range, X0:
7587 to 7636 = 7602.98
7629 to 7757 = 7740.77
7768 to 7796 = 7769.34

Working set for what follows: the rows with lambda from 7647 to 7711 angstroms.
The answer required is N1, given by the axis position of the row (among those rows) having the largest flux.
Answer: 7683.94 angstroms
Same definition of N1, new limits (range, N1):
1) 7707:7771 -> 7740.77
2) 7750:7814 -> 7769.34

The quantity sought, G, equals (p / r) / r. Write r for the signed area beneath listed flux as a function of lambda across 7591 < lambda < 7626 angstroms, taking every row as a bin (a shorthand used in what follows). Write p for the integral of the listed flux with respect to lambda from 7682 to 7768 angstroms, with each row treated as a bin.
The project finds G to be 0.0039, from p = 1332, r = 582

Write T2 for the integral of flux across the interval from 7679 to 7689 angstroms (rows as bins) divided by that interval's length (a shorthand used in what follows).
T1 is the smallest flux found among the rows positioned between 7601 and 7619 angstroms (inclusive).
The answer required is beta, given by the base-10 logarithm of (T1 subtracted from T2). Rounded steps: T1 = 15.58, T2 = 17.2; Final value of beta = 0.2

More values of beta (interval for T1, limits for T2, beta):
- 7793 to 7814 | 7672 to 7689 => 0.3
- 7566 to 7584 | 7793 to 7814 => 0.5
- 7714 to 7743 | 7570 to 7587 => 0.5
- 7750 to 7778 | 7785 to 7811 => 0.0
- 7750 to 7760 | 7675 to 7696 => -0.2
